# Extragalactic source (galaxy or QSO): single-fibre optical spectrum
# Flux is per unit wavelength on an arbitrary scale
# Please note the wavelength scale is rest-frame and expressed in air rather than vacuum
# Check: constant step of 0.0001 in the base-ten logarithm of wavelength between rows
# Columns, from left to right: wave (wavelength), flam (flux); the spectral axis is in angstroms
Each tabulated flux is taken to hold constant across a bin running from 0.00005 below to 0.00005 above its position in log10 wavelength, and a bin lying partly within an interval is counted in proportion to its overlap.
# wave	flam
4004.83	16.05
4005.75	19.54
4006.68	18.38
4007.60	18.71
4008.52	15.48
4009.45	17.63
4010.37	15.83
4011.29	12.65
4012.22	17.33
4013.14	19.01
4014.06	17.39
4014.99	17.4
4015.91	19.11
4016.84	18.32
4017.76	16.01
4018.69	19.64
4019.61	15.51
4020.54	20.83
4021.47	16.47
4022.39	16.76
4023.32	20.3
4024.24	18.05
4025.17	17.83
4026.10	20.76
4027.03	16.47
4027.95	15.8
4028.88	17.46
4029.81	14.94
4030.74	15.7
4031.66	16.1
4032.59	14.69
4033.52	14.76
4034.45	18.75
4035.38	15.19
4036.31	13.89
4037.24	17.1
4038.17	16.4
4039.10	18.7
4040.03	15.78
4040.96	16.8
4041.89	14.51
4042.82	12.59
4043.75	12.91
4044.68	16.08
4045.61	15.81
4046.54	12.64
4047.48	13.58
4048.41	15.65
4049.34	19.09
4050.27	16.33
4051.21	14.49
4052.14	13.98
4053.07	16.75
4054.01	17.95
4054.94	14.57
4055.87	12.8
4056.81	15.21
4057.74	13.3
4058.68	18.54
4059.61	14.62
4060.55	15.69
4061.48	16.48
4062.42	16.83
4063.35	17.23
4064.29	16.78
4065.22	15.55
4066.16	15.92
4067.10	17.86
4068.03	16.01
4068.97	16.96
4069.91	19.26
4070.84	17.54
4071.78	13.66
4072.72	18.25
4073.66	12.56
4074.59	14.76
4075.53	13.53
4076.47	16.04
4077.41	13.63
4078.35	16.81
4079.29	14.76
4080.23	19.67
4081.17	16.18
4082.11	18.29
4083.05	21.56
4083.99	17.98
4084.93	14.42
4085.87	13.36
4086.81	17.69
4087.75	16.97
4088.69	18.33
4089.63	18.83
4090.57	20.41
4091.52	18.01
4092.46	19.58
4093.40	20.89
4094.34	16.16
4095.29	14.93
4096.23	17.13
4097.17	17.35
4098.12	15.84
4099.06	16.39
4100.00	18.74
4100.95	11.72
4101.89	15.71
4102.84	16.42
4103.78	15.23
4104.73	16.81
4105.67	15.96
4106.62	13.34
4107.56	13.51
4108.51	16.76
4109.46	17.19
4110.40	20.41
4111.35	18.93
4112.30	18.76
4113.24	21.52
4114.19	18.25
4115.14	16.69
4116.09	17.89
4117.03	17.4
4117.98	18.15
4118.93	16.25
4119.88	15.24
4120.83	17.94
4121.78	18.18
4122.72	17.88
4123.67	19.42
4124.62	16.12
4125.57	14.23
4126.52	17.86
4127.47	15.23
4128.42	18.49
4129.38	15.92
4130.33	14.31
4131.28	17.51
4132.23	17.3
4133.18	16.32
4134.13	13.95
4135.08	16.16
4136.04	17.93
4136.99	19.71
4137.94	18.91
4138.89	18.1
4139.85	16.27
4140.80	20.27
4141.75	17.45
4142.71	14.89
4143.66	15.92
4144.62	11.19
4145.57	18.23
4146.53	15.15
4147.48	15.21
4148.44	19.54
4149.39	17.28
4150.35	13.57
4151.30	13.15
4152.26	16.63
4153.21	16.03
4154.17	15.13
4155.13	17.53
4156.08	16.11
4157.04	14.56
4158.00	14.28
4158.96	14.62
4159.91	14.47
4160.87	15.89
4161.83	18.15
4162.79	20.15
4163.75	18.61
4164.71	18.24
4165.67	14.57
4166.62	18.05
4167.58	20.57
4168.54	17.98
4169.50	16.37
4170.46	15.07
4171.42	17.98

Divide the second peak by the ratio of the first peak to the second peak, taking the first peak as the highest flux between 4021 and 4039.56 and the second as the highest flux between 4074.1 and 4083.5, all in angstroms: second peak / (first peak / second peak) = 22.4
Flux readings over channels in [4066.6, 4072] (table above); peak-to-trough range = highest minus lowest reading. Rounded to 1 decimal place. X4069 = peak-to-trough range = 5.6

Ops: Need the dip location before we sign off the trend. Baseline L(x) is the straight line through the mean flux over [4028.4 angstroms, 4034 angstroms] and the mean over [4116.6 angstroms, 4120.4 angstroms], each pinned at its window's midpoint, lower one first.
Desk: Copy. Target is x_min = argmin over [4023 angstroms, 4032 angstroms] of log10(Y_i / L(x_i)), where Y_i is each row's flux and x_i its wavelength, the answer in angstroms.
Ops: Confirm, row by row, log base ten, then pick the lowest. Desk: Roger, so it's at 4029.81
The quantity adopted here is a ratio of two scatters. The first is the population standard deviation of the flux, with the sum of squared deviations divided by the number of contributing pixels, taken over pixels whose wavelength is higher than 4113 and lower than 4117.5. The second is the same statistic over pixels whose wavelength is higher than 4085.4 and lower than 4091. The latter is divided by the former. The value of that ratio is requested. 1.3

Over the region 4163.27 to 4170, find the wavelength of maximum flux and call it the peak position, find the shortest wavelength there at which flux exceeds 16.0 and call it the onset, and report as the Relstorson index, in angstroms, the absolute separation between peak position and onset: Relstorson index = 3.8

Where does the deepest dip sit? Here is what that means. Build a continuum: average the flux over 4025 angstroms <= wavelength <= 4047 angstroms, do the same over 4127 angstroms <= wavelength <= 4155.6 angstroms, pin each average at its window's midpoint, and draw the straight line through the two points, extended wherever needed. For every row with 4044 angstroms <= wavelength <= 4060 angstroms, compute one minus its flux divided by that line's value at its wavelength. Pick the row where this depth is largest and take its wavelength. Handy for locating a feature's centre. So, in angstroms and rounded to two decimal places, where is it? 4046.54 angstroms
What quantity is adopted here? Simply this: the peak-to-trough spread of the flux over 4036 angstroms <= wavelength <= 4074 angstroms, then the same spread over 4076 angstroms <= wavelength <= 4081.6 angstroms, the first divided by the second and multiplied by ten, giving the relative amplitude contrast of 11.1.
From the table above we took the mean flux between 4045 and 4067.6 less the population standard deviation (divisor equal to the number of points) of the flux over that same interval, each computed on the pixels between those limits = 14.0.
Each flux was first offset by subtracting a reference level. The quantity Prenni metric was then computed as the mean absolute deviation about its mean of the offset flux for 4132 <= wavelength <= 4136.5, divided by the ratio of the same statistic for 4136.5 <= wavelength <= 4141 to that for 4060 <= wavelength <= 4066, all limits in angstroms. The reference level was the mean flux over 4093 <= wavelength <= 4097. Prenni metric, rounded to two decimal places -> 0.47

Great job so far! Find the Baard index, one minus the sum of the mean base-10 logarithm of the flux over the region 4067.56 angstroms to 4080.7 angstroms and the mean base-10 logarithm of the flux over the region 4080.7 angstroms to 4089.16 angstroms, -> -1.43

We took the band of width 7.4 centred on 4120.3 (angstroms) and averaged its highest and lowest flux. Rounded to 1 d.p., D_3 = 17.3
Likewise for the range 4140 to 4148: 15.7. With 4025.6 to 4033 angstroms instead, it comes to 17.7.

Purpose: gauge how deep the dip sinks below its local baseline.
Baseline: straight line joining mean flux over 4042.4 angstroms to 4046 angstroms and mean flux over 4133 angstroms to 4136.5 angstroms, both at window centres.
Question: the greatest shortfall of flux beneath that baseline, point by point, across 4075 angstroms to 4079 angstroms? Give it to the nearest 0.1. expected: 1.4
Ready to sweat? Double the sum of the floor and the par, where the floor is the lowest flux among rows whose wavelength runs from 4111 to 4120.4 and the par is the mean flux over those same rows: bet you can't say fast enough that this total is 66.3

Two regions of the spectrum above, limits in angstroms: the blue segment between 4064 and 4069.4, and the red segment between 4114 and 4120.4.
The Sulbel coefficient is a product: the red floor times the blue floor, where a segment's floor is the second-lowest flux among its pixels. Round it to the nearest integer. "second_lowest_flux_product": 259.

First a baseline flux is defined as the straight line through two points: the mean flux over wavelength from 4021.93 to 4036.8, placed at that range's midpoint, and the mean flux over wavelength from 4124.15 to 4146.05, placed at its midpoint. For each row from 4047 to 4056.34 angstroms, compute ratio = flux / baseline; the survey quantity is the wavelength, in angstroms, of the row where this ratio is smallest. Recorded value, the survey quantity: 4055.87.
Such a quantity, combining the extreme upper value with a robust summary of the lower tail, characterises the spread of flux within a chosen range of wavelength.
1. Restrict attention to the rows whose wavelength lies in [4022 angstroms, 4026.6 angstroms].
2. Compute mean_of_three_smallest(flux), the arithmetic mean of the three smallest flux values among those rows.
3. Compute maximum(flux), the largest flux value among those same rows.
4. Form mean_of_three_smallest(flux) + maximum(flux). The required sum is 38.3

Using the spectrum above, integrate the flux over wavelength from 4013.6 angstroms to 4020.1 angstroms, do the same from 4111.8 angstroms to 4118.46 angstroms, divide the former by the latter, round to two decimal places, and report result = 0.94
